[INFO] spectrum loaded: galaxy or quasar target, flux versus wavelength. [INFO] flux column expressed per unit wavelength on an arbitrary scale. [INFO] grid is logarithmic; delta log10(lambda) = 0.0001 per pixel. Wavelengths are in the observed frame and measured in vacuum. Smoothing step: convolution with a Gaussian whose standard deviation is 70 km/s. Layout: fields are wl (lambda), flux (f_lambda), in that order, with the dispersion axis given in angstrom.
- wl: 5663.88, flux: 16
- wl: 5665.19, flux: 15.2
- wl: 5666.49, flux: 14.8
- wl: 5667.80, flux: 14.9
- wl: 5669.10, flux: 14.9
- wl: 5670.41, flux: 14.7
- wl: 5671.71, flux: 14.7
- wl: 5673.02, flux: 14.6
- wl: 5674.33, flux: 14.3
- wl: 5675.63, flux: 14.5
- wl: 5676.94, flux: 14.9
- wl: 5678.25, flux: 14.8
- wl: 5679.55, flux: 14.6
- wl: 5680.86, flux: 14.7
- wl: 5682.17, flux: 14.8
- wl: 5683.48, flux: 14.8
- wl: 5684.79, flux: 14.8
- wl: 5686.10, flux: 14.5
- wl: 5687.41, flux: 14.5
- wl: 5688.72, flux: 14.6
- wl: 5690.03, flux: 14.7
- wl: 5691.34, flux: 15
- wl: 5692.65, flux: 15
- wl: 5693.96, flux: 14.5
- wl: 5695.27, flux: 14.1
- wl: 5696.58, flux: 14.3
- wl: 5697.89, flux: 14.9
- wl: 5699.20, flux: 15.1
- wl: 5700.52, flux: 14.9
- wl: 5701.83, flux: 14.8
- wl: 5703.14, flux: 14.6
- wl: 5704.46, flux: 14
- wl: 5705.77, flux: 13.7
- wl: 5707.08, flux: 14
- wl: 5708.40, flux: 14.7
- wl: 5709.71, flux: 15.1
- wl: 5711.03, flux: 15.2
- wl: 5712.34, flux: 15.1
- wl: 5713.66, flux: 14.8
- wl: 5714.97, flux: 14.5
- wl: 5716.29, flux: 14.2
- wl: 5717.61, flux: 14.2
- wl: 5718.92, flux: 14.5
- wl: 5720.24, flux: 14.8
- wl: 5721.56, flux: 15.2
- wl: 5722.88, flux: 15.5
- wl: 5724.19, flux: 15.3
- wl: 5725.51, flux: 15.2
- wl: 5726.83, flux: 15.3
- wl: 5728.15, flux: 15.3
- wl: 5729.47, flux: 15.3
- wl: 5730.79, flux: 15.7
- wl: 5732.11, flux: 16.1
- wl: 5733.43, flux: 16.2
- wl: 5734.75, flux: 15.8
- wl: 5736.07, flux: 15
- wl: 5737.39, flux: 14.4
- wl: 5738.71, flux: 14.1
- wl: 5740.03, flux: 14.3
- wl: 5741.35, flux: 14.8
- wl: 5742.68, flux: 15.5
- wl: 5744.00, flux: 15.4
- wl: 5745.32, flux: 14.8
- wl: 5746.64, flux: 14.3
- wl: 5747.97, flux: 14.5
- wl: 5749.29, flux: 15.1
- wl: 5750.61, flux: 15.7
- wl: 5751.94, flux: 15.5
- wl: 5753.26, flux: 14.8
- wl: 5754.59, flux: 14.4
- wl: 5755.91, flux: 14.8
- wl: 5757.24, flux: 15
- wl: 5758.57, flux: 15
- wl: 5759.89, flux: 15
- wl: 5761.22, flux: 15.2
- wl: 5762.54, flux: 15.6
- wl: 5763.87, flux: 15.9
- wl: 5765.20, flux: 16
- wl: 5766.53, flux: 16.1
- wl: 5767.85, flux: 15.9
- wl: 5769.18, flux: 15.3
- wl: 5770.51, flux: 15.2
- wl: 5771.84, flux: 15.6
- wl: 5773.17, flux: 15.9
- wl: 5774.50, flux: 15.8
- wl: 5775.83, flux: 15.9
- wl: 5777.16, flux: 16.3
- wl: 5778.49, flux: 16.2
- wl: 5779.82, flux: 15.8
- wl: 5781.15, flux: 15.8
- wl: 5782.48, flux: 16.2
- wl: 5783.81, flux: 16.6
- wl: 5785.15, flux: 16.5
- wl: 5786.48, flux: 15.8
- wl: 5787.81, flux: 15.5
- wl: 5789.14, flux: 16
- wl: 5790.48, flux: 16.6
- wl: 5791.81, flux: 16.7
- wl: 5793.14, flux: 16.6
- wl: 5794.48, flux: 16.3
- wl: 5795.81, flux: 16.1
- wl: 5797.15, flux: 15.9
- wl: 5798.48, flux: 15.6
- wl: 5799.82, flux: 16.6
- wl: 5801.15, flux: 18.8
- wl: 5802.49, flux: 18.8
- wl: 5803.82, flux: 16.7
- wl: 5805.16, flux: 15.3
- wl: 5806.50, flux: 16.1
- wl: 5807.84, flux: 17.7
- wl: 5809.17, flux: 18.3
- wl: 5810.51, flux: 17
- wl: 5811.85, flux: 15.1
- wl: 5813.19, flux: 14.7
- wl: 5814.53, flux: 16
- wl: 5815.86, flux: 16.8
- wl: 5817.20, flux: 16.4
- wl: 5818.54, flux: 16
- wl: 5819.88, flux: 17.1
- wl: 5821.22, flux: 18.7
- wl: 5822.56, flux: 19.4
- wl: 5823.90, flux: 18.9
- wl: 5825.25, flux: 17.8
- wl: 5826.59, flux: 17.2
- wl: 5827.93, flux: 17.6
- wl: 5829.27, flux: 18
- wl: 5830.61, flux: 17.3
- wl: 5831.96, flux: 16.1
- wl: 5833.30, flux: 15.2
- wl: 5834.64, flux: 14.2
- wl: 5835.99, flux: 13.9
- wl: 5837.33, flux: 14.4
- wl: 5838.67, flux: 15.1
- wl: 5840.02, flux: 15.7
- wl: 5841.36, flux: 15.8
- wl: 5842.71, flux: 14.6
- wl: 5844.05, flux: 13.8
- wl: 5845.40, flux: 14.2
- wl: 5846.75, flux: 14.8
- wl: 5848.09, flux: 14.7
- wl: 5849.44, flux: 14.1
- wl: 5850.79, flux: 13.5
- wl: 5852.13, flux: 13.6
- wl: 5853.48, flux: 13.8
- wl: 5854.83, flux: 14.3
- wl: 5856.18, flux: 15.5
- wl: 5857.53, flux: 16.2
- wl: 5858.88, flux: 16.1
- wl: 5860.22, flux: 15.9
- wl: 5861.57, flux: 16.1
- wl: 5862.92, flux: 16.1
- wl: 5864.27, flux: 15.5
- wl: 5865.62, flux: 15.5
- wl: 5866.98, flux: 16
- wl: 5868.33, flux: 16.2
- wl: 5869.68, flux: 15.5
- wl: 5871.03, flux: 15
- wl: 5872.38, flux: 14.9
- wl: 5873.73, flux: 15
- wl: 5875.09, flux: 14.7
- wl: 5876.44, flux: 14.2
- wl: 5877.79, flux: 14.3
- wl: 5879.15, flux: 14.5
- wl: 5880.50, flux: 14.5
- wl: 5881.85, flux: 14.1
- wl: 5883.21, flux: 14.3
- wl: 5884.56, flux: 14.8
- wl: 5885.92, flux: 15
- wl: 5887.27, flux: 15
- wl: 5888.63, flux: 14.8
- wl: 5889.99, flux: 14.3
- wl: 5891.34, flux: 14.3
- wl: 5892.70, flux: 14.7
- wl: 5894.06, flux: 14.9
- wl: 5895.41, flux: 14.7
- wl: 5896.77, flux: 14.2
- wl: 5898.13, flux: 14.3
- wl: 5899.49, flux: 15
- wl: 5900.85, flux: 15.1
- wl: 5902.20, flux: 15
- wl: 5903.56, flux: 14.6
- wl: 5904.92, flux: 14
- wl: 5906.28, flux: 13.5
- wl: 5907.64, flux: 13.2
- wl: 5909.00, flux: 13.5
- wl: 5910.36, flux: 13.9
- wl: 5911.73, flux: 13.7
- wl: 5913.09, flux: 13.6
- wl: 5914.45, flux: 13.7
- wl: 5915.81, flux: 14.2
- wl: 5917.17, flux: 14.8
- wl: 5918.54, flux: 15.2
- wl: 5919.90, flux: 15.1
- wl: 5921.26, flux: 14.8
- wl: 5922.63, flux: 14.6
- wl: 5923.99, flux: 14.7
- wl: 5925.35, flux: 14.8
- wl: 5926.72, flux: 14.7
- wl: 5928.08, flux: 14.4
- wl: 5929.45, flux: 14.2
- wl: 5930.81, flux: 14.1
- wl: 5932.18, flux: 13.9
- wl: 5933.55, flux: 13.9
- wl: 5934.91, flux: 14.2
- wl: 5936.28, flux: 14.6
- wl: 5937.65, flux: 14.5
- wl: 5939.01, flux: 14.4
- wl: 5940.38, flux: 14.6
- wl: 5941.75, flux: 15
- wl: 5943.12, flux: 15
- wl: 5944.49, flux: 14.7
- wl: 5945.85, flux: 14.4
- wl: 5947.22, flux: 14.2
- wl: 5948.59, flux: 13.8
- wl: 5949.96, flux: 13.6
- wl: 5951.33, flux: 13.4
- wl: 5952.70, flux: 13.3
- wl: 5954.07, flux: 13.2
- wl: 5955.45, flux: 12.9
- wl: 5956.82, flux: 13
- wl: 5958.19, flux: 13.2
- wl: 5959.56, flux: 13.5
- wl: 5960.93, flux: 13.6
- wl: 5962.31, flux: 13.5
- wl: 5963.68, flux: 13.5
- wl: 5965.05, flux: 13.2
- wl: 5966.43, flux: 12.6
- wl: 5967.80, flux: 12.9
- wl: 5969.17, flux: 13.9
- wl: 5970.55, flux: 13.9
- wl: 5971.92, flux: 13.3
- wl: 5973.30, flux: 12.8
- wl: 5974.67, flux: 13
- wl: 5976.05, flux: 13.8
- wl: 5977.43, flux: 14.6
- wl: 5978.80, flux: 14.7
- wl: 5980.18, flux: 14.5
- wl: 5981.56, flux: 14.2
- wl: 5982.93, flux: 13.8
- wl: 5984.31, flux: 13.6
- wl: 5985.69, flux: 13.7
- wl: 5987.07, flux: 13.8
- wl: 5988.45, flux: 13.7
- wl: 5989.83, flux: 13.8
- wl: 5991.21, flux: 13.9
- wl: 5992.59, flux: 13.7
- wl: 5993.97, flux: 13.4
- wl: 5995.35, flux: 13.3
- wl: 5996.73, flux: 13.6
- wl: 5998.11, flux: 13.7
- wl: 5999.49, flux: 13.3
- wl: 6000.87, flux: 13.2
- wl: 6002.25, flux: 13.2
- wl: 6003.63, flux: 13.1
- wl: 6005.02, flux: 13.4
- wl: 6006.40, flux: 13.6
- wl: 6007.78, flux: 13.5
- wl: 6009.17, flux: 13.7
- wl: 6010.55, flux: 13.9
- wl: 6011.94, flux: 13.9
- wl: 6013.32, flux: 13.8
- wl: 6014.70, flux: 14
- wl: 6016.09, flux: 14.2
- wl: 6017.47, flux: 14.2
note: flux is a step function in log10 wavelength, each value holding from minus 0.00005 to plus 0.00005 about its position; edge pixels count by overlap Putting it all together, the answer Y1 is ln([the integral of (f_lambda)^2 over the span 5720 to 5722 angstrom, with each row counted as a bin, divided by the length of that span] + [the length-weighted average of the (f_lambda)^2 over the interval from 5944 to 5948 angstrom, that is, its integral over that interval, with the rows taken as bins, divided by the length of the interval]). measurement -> 6.07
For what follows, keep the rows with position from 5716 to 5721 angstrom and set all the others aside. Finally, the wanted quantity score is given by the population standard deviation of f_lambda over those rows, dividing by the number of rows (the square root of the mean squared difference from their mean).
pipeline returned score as 0.25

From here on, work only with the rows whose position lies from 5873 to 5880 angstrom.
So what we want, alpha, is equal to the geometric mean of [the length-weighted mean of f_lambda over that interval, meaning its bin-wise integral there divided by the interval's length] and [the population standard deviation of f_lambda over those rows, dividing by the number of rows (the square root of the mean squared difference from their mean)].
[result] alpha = 2.04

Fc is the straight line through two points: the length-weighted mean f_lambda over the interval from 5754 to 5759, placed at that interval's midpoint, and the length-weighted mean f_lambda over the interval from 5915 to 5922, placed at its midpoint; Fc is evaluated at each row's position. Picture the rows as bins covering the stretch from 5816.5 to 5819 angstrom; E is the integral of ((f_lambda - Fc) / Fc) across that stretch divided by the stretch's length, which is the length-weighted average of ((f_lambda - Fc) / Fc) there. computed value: 0.10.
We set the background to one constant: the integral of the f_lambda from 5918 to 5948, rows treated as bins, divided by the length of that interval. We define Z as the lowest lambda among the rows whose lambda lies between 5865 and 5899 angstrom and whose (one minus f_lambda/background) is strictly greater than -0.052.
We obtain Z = 5871.03 angstrom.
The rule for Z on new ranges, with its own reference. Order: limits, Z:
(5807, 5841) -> 5811.85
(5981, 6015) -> 5981.56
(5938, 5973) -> 5939.01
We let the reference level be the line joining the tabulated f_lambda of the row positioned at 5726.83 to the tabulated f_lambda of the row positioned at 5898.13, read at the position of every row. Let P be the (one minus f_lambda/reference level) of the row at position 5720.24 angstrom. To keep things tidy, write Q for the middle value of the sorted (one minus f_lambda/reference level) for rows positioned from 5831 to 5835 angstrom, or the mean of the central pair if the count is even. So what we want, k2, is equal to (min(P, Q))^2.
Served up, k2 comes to 0.0013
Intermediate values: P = 0.04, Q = -0.036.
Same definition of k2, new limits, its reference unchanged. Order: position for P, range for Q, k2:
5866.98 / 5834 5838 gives 0.0110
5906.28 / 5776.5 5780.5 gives 0.0064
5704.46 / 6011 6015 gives 0.0004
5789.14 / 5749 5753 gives 0.0051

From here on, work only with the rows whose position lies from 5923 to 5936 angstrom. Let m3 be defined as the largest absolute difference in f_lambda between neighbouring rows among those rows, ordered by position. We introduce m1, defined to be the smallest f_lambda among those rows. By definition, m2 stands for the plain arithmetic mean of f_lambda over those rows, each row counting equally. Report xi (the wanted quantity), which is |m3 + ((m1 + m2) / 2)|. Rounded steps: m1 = 13.9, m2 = 14.3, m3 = 0.30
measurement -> 14.4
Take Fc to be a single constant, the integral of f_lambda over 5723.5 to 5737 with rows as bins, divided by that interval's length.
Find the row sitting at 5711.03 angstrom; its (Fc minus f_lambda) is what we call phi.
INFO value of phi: 0.3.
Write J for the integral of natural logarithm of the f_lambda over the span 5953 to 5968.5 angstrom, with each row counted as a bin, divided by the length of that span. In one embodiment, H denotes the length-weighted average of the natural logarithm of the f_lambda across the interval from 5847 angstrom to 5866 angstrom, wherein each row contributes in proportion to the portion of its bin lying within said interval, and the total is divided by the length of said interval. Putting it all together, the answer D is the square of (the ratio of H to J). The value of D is 1.10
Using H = 2.71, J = 2.58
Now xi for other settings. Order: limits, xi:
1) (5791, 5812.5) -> 18.1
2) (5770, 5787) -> 16.3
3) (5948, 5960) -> 13.4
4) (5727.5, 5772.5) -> 15.5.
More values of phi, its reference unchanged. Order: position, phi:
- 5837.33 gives 1.1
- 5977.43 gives 0.9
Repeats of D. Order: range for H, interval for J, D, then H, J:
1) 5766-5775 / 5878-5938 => 1.07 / 2.75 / 2.67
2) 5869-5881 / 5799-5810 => 0.89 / 2.69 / 2.85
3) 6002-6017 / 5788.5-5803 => 0.87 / 2.62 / 2.81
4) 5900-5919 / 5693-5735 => 0.96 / 2.65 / 2.70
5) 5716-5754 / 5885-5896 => 1.02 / 2.71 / 2.69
